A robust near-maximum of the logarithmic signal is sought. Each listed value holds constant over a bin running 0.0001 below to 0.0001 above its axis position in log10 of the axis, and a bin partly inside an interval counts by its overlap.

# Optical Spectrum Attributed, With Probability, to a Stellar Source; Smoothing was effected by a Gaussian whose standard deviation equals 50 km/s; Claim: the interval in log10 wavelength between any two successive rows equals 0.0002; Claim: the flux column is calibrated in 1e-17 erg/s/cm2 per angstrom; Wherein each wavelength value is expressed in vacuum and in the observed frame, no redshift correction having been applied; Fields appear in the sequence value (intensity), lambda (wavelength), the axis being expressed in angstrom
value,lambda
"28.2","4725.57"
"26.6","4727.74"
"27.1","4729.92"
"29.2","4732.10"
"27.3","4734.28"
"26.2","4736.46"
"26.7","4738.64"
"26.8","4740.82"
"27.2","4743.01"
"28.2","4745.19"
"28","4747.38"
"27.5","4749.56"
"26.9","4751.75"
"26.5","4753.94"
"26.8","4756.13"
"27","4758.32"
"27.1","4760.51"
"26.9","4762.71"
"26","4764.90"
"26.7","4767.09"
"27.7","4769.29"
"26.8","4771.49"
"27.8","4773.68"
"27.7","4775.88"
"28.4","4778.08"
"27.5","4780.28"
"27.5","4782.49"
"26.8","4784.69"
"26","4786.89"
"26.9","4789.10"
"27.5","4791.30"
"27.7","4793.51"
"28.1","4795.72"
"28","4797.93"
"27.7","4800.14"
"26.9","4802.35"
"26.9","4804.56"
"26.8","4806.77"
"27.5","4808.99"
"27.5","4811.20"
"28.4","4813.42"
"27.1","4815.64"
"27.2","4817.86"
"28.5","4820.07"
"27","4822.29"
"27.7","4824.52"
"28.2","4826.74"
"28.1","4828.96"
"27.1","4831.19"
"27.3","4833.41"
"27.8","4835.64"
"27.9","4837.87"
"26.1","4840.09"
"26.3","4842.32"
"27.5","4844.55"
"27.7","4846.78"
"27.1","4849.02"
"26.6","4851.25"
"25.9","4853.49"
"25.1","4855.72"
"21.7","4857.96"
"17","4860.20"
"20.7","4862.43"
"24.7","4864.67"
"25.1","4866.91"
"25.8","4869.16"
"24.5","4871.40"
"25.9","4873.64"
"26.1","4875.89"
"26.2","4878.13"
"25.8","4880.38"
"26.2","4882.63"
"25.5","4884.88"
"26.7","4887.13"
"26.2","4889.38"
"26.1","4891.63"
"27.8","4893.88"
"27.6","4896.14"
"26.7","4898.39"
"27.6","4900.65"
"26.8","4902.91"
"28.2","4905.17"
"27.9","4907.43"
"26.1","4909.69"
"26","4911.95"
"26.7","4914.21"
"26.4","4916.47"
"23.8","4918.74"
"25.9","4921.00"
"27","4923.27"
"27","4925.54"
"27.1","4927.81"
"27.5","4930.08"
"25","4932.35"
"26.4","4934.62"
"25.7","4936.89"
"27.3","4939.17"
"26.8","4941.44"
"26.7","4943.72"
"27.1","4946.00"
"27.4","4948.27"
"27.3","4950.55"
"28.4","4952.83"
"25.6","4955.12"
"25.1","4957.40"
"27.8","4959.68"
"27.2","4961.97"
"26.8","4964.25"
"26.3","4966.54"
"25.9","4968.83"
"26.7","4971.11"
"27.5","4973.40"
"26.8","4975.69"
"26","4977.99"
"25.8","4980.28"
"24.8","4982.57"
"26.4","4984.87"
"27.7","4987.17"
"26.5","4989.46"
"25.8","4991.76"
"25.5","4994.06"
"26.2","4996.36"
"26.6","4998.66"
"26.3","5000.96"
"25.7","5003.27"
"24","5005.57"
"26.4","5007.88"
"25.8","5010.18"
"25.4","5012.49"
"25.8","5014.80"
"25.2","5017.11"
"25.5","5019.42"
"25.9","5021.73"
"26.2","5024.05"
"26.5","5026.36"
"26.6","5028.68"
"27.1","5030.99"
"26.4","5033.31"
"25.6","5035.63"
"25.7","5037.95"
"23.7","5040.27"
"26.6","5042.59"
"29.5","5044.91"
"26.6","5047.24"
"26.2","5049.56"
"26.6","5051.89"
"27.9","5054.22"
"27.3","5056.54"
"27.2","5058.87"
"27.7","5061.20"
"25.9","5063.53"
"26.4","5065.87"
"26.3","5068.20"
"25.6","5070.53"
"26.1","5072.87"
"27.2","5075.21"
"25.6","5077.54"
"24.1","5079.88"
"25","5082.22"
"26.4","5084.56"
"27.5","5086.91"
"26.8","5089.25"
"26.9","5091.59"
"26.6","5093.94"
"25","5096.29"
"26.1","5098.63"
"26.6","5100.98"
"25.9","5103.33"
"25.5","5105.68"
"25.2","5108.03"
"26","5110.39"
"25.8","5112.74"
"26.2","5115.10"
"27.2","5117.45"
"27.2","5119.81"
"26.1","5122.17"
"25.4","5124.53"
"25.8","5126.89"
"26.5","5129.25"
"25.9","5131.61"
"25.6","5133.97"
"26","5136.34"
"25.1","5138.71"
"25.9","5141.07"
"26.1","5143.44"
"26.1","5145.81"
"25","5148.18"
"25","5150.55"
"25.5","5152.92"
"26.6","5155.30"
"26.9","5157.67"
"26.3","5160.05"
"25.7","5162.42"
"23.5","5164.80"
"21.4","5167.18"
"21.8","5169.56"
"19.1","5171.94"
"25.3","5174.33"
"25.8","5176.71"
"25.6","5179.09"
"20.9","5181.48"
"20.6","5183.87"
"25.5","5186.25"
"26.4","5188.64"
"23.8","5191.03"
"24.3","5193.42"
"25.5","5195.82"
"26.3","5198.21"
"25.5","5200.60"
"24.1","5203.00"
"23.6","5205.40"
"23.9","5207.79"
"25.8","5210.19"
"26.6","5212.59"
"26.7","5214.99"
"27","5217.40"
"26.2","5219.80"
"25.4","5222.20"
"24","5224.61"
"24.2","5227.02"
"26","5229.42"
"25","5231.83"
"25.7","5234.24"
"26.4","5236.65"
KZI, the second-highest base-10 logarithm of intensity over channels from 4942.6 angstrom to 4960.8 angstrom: 1.44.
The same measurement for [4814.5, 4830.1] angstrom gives 1.45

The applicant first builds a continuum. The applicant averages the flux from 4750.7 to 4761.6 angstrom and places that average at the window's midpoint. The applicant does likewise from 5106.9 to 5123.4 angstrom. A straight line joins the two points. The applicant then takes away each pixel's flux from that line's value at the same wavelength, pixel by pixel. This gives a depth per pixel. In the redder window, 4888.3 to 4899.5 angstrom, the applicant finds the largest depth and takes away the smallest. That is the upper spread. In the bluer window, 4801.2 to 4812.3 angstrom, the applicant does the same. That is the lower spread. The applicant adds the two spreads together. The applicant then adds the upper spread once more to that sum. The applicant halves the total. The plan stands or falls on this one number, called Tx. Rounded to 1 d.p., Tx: 2.1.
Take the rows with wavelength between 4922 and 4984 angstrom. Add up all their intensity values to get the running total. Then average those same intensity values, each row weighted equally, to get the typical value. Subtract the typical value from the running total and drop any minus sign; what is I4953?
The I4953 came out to 692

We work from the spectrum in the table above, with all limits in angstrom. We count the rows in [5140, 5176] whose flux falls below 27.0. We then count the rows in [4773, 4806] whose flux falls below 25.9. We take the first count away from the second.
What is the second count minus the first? -15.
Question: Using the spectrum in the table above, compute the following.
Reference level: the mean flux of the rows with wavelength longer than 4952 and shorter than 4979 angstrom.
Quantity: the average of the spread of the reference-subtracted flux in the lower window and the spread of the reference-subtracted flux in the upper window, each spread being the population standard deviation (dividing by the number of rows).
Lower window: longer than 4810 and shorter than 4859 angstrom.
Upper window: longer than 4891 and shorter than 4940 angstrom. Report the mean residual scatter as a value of 1.2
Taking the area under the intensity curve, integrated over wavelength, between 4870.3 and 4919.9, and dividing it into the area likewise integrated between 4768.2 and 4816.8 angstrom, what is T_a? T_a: 1.017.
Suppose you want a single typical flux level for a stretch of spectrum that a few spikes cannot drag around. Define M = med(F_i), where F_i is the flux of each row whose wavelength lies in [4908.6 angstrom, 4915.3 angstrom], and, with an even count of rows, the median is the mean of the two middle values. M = 26.1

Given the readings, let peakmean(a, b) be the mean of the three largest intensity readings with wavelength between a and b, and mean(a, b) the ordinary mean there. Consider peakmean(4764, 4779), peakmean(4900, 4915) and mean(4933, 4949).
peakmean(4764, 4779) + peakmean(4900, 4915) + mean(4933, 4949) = 82.6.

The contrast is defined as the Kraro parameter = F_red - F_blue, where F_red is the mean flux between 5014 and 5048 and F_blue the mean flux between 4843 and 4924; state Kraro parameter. 0.4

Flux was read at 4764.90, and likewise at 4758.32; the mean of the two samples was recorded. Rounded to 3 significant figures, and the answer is 26.5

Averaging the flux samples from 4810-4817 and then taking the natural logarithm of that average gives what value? 3.32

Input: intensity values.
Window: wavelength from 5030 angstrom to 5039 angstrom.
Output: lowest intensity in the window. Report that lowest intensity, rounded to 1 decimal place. 25.6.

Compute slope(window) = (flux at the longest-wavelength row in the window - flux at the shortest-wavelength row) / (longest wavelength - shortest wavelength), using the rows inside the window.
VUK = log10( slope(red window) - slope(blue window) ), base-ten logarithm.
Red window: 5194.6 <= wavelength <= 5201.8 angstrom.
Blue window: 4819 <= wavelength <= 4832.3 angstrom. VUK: -0.90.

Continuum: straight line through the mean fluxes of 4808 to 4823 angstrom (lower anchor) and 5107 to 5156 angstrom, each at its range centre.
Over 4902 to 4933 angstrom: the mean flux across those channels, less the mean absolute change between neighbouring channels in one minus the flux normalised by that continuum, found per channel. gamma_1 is 26.5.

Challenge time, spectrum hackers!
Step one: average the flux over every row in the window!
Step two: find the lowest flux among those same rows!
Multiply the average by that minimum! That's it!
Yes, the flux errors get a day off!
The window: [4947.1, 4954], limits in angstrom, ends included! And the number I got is 756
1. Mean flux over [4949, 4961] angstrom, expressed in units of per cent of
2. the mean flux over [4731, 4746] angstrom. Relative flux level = 98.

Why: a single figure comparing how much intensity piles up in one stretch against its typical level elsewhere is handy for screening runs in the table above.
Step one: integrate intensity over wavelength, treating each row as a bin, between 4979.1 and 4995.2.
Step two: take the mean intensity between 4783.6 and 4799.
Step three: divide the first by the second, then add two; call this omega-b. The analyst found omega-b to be 17.4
